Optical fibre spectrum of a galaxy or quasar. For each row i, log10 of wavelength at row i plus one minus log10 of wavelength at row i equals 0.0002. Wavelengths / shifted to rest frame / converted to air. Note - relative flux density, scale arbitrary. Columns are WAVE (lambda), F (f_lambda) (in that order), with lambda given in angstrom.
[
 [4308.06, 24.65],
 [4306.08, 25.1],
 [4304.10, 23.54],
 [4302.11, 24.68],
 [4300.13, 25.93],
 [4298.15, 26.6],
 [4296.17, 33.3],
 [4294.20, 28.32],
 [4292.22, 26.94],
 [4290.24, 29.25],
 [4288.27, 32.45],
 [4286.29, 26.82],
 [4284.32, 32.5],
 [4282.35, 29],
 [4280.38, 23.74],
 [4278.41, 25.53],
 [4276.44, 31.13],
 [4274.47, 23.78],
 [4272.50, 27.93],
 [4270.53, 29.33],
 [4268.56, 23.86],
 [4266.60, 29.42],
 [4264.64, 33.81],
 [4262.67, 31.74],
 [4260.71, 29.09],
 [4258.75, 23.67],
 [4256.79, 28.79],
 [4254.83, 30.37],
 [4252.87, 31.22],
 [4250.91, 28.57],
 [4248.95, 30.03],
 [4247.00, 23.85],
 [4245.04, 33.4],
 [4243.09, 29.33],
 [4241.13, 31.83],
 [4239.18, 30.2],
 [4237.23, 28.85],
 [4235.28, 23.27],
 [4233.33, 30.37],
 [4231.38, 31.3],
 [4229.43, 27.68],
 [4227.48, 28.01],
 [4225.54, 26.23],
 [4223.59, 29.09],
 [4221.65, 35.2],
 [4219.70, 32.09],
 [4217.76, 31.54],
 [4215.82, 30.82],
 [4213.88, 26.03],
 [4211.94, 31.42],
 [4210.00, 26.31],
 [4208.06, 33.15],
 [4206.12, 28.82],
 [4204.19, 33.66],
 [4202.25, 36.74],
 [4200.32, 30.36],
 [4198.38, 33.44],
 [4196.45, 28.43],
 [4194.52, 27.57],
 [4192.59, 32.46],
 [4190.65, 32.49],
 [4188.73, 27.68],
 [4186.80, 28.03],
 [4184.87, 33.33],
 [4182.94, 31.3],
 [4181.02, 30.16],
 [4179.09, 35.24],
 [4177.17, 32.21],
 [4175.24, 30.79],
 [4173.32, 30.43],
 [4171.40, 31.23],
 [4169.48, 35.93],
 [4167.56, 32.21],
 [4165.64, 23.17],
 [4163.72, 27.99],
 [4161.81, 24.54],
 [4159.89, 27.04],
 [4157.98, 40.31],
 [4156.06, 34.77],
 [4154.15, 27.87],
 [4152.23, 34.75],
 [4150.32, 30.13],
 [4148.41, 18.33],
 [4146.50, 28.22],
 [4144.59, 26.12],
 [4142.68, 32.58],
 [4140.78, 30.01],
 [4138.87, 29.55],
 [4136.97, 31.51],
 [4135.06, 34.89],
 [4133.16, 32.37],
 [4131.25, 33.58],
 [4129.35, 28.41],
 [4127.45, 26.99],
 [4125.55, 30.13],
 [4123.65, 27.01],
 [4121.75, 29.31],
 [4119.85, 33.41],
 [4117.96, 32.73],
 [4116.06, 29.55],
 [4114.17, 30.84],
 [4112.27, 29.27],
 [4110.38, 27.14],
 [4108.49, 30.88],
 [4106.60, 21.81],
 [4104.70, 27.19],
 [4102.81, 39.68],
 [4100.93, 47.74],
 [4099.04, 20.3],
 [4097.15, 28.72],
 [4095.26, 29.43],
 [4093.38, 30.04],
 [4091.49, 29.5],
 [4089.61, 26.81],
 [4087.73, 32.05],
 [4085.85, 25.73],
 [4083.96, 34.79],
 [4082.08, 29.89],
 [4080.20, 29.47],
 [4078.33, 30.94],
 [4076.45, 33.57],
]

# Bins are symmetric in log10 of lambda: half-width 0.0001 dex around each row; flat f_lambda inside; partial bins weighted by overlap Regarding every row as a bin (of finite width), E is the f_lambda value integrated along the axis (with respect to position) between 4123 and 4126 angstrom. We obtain 85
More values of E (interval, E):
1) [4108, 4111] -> 87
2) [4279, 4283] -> 104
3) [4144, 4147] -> 81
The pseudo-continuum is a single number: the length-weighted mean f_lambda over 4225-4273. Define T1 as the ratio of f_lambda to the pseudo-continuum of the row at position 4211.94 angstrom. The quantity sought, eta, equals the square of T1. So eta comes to 1.18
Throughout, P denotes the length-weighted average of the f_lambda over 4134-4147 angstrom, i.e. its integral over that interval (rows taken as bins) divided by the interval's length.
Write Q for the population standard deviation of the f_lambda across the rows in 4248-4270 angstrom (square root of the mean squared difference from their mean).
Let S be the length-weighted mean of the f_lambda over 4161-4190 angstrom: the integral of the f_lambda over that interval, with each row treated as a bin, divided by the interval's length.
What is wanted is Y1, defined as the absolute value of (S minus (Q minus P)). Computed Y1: 57.9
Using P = 30.5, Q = 2.92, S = 30.3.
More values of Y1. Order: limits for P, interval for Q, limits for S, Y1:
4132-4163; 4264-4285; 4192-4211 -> 57.9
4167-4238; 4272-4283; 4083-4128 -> 58.0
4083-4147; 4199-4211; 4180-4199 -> 57.3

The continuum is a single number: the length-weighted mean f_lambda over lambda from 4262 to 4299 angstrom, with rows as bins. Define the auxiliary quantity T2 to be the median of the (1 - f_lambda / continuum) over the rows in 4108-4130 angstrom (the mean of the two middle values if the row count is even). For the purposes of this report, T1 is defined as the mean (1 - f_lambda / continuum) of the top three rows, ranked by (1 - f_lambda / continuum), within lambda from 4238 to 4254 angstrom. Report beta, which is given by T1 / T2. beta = -2.0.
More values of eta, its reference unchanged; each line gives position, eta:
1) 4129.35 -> 0.96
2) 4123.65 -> 0.87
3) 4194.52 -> 0.91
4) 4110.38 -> 0.88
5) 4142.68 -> 1.27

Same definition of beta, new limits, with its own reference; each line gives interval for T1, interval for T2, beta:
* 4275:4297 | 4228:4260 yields -3.4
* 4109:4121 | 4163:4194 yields 0.0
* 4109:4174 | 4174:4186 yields -2.2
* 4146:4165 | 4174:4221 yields -2.0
